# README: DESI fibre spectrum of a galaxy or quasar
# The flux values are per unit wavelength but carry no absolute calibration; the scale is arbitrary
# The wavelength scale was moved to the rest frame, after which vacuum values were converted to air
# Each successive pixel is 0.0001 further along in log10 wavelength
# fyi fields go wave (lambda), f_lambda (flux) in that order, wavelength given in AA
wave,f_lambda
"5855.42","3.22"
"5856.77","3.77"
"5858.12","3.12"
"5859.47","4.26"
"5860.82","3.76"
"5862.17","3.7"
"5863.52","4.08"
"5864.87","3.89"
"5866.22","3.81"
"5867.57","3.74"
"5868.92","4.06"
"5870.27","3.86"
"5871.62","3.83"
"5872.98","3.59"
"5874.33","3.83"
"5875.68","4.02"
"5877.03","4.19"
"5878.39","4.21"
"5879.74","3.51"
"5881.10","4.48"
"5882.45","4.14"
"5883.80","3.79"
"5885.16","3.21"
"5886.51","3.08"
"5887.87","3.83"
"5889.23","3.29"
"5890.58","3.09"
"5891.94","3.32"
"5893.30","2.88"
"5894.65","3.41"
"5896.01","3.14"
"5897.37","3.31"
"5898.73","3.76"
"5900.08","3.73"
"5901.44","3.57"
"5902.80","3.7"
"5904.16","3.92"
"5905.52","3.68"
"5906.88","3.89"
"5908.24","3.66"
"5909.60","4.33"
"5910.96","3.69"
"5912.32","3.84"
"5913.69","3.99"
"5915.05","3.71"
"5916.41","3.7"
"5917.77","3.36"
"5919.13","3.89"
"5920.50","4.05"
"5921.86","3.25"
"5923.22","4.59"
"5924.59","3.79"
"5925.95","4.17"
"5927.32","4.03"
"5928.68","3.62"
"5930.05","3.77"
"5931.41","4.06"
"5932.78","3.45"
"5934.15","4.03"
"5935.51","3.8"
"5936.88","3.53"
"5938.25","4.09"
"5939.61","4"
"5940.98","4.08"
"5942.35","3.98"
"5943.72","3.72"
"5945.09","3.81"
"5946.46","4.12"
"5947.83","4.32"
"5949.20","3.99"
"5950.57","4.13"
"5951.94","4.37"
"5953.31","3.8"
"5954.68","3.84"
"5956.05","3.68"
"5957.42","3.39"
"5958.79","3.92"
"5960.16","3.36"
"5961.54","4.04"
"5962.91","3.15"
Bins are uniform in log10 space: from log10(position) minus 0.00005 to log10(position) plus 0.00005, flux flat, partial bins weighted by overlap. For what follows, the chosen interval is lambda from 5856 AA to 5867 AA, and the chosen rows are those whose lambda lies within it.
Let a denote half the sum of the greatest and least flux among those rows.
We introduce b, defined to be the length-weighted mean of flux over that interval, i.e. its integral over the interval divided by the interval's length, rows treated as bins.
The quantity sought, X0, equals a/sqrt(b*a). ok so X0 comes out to 0.99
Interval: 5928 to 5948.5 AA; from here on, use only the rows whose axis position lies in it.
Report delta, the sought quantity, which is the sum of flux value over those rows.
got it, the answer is 58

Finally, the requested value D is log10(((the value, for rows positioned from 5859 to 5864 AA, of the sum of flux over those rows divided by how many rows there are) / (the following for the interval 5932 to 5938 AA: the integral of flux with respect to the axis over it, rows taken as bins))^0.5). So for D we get -0.377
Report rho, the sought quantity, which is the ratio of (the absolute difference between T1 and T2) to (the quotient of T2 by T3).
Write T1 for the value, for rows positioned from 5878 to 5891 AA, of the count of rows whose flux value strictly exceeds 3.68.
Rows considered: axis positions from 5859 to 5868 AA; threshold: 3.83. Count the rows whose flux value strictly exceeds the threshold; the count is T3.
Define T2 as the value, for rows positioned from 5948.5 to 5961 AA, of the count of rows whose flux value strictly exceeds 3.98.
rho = 2.0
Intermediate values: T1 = 5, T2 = 3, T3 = 3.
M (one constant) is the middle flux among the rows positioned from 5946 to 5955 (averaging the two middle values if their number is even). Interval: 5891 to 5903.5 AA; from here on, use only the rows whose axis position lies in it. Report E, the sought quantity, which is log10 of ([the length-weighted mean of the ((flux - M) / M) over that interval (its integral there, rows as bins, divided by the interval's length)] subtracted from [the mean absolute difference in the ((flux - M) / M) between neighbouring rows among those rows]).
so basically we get -0.63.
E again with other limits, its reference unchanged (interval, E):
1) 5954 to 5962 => -0.68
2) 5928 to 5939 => -0.76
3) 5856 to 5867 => -0.74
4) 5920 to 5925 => -0.54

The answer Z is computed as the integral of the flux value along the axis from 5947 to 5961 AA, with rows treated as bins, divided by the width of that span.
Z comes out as 3.88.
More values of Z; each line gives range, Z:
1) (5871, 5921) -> 3.69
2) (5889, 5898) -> 3.20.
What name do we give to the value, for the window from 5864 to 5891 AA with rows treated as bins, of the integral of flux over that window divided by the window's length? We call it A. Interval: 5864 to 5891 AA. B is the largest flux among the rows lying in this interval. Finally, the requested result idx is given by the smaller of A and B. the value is 3.78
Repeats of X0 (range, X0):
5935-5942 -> 0.99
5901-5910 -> 1.02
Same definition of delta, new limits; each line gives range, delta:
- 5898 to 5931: 92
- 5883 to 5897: 33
